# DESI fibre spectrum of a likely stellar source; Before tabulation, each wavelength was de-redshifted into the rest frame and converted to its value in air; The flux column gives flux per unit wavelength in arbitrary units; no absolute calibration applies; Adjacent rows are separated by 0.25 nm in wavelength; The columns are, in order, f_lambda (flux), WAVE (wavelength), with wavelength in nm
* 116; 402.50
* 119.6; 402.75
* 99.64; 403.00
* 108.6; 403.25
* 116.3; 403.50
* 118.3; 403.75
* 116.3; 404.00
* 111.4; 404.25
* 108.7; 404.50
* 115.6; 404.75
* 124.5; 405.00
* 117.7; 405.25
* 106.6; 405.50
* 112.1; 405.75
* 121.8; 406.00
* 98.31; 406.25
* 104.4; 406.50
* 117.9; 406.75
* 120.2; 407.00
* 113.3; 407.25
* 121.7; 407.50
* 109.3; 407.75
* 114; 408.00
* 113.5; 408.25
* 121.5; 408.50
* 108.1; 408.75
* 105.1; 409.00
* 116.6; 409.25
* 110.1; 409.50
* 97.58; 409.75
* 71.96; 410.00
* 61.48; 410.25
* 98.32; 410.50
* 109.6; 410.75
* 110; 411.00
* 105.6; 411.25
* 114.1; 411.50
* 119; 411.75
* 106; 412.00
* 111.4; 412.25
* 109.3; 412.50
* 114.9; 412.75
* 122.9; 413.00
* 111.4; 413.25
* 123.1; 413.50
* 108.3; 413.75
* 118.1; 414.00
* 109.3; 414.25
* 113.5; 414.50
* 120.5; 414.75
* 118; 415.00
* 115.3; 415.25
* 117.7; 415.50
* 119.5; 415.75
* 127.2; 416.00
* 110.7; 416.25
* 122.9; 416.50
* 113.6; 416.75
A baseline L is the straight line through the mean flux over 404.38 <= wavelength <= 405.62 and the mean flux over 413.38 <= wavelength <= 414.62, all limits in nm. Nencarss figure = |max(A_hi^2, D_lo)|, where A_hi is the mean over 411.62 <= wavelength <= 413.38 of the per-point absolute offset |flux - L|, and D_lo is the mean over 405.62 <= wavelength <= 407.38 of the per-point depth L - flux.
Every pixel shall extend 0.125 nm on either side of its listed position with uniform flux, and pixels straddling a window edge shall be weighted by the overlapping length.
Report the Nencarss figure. 22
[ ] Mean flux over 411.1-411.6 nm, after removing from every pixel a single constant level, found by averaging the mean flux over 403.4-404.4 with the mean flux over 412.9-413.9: -6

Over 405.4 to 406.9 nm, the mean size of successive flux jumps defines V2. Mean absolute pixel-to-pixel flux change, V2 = 12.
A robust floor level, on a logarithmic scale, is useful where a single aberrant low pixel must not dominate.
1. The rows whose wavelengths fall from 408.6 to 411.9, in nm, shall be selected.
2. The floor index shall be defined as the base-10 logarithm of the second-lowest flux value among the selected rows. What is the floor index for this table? 1.86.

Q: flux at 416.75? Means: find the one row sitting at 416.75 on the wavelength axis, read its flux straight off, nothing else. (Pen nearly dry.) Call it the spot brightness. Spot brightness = 113.6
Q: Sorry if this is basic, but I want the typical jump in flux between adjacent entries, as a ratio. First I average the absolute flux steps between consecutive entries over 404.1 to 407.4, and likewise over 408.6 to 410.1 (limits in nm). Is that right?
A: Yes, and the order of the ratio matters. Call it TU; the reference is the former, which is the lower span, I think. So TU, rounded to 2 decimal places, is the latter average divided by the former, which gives 1.37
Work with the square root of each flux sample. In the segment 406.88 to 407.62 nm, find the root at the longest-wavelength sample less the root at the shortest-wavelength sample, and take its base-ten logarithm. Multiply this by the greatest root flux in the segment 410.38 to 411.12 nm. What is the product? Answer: -12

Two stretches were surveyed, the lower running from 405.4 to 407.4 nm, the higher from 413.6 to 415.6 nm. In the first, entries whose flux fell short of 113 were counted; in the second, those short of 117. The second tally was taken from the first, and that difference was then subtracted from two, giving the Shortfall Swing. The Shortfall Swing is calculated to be 2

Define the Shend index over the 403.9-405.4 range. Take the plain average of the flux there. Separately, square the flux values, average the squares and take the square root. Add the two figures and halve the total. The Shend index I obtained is 116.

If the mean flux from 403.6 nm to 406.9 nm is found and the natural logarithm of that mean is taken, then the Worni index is 4.731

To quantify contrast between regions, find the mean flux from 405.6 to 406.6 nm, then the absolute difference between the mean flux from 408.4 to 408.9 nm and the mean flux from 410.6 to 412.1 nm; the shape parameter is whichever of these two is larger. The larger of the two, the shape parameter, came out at 109.2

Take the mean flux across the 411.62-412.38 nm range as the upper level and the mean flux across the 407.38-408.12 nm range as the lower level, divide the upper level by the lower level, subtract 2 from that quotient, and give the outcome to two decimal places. -1.02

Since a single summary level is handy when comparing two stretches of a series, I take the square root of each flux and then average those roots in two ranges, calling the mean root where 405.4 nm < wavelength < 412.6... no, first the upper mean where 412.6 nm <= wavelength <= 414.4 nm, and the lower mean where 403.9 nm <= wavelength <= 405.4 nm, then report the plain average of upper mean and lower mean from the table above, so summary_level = 10.7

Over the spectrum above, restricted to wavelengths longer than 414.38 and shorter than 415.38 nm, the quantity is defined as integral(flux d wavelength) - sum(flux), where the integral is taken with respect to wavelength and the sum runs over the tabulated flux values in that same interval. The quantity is -350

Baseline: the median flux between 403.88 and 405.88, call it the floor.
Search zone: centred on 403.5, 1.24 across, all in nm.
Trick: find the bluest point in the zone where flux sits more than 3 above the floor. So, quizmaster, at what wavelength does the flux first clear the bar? 403.75 nm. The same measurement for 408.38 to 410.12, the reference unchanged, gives 408.50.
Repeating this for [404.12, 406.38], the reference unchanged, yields 405.00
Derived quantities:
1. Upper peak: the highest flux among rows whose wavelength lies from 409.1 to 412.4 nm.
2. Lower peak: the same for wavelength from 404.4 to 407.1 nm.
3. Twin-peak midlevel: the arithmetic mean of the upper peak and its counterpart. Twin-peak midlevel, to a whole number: 122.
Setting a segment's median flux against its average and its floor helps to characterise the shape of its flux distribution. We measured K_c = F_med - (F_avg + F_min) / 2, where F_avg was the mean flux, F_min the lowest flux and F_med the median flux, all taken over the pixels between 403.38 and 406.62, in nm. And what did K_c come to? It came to 10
